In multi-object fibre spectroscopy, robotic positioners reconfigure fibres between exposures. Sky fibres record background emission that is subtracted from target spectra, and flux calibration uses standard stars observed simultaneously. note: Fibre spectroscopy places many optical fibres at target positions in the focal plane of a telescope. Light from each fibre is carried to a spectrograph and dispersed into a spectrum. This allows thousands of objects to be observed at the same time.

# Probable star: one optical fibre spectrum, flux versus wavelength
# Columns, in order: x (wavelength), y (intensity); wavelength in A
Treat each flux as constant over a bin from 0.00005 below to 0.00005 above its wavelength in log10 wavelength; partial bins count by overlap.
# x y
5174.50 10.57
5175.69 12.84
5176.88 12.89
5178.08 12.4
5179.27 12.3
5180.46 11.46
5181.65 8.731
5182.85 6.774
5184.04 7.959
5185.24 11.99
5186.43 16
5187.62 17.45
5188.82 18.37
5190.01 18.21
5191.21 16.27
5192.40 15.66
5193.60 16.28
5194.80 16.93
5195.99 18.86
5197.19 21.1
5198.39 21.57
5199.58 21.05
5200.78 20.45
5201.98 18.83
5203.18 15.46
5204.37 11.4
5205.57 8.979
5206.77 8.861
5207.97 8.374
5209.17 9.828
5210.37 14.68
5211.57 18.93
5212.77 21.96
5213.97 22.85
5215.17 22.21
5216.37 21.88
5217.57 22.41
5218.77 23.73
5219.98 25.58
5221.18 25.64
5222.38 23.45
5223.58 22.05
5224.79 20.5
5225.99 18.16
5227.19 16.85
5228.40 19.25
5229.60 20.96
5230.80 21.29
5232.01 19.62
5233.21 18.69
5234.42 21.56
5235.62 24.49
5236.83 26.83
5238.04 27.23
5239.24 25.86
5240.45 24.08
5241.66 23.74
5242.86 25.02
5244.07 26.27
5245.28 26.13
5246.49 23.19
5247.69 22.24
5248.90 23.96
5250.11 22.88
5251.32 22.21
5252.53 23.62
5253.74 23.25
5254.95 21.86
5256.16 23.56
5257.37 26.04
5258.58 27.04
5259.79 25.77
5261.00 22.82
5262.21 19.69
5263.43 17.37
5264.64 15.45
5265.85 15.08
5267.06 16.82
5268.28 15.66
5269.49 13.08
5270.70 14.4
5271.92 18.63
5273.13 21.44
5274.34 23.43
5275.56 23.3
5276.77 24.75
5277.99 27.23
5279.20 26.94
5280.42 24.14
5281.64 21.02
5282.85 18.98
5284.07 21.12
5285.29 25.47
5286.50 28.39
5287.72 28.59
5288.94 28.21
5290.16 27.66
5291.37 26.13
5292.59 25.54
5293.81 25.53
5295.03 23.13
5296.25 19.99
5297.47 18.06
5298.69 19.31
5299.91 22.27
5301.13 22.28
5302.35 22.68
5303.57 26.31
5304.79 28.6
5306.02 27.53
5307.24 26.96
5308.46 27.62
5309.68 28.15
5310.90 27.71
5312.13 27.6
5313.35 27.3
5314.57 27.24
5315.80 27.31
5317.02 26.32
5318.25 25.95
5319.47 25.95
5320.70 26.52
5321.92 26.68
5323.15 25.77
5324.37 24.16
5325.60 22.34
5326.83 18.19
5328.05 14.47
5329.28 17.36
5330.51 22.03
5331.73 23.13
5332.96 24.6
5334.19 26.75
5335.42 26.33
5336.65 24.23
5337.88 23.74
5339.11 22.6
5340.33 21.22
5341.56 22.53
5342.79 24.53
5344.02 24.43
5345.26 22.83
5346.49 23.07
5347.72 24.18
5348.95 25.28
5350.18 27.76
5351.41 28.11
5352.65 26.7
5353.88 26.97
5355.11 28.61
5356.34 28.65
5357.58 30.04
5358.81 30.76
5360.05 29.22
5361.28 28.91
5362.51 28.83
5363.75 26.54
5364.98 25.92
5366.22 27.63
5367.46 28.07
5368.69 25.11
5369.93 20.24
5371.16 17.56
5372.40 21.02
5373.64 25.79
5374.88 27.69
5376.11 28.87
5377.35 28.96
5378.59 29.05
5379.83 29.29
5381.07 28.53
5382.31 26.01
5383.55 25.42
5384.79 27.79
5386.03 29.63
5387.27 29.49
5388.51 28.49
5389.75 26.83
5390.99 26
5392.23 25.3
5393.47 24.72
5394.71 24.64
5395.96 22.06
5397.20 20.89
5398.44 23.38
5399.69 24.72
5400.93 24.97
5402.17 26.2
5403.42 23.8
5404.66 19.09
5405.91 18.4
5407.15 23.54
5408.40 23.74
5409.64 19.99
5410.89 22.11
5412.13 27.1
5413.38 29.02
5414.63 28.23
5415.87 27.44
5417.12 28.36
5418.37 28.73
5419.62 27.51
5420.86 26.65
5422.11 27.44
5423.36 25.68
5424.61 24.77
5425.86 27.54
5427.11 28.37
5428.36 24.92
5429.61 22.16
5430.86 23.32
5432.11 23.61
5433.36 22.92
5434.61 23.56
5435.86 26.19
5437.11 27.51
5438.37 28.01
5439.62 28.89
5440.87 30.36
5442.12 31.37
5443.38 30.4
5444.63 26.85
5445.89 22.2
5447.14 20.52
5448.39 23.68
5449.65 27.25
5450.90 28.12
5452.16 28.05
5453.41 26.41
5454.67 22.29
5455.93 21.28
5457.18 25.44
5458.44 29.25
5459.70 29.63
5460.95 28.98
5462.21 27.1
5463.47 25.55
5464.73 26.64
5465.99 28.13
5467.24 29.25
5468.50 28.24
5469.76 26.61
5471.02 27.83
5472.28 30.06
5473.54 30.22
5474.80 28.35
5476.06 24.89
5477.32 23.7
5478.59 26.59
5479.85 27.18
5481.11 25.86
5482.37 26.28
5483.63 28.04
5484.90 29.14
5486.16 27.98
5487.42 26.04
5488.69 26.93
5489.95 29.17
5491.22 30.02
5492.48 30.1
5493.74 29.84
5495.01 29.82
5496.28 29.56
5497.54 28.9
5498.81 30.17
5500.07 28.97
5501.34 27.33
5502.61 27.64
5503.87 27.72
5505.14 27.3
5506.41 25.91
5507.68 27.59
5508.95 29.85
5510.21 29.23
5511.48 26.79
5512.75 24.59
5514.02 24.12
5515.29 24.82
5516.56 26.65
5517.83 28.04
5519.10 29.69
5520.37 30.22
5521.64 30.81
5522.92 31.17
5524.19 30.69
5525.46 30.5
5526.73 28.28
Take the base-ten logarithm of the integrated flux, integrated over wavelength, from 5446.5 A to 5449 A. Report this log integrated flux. 1.7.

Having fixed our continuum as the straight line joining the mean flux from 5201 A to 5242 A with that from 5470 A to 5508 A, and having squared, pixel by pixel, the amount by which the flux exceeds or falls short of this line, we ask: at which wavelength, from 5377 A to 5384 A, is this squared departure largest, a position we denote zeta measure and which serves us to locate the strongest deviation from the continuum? 5379.83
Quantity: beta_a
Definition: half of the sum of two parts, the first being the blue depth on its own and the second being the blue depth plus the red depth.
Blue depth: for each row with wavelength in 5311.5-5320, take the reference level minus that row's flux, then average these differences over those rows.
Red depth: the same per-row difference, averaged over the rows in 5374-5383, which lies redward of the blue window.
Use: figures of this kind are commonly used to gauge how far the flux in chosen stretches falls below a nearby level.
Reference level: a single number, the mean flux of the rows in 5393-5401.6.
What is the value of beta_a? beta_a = -5.5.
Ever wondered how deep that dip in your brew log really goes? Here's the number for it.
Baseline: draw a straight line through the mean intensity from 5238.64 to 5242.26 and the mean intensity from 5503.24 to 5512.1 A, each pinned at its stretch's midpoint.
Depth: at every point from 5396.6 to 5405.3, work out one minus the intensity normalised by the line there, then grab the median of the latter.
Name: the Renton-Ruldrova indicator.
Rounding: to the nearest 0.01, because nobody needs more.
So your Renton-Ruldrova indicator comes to 0.10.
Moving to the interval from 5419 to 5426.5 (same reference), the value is -0.01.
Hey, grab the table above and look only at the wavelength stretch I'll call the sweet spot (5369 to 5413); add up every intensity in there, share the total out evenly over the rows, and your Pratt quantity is 24.9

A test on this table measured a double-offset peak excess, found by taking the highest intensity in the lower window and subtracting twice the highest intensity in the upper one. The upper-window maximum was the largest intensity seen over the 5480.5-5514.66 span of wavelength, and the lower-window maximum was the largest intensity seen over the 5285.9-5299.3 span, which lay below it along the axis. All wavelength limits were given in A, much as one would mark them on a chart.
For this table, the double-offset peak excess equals -32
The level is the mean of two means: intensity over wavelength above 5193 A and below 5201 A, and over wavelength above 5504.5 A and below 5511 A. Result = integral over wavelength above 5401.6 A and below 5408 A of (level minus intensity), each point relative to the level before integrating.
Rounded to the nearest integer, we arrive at 9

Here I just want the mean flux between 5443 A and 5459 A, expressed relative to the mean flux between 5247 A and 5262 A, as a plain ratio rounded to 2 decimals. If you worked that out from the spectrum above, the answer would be 1.07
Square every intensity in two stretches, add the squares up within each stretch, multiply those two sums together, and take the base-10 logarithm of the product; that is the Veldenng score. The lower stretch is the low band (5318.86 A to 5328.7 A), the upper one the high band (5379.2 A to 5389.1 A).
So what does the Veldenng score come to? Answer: 7.44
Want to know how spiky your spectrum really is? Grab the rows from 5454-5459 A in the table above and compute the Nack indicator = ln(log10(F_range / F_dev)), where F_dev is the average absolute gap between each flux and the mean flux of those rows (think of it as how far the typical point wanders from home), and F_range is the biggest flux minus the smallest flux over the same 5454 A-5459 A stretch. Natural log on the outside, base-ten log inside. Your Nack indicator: -0.78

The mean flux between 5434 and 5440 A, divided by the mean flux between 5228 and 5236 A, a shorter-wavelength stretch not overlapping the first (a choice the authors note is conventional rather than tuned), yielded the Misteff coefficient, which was 1.3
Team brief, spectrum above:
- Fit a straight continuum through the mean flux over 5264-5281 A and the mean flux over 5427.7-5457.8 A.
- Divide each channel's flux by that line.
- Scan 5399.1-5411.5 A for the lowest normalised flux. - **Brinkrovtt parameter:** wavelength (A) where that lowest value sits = 5405.91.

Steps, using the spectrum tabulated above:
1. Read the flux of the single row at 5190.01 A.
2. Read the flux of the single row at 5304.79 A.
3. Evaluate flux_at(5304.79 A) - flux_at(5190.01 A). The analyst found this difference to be 10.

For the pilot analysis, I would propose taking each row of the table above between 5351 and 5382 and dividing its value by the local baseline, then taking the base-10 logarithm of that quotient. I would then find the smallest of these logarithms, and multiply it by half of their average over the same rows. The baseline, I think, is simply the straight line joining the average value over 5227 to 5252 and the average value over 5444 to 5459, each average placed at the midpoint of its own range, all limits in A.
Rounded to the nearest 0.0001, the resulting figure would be -0.0031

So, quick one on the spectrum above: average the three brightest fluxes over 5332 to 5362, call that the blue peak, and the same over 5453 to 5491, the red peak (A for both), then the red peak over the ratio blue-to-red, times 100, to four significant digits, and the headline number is 2993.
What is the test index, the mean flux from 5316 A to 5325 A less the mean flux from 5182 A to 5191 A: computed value 12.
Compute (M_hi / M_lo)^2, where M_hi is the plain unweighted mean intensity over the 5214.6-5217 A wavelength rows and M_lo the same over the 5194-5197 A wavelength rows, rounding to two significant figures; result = 1.5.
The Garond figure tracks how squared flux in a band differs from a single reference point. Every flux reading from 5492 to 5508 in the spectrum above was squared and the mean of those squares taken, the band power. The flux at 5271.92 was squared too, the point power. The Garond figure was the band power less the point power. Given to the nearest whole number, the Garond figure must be 468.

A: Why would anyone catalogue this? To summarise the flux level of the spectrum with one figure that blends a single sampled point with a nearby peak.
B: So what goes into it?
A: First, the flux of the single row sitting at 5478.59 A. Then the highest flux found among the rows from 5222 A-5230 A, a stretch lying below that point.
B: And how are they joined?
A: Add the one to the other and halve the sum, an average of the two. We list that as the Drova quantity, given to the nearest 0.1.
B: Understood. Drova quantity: 25.0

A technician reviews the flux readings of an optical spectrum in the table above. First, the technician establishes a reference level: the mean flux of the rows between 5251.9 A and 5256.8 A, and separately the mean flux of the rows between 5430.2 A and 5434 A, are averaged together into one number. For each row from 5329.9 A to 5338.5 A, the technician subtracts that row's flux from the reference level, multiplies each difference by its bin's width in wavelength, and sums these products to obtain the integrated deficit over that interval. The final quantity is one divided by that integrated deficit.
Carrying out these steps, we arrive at -0.10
